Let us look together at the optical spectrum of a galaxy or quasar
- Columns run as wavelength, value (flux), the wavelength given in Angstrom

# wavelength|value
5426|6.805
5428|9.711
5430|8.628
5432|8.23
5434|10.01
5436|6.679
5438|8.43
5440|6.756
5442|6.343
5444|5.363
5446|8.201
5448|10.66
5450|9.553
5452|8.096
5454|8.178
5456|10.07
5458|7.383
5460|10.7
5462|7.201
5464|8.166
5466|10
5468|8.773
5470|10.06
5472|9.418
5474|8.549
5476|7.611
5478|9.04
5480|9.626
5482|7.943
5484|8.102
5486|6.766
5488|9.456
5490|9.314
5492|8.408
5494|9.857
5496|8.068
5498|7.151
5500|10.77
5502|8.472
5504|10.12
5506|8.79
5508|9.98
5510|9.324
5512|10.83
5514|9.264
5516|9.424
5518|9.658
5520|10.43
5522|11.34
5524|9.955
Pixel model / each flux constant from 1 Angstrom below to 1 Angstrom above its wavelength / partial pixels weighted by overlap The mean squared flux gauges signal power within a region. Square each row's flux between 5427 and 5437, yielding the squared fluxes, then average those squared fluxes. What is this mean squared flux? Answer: 76.3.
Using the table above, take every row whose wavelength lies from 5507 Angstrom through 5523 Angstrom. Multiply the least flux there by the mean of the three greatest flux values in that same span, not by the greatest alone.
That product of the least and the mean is 101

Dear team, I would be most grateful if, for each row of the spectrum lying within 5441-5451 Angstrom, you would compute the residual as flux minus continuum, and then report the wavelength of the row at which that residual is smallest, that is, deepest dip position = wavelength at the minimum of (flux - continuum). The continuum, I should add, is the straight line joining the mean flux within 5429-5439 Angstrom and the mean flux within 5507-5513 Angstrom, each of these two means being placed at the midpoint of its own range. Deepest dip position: 5444 Angstrom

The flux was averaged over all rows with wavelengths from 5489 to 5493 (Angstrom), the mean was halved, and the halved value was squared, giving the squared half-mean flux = 19.6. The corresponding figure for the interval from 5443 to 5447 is 11.5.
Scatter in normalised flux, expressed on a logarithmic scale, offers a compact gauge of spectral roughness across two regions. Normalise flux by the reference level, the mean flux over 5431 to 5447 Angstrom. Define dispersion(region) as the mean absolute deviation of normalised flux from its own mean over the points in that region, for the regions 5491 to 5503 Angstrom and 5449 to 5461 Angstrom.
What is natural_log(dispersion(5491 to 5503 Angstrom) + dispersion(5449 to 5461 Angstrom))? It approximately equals -1.26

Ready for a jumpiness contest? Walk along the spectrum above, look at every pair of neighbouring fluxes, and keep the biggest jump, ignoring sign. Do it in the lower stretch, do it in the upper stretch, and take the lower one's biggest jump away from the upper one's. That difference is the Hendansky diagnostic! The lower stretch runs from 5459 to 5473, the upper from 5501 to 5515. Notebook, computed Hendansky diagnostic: -1.9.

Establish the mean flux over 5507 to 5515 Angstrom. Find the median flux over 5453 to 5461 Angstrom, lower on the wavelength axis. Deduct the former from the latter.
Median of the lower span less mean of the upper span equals -0.73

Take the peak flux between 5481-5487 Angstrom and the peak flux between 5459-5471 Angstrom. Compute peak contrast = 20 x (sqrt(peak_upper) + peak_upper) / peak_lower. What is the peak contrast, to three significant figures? 20.5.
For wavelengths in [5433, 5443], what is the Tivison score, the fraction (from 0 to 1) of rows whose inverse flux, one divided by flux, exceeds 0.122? 0.60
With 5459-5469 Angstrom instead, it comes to 0.40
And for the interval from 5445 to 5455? 0.40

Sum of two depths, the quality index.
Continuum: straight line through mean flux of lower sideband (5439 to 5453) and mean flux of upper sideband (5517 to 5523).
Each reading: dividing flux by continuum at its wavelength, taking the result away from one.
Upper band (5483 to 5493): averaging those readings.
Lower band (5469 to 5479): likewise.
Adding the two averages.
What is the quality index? 0.09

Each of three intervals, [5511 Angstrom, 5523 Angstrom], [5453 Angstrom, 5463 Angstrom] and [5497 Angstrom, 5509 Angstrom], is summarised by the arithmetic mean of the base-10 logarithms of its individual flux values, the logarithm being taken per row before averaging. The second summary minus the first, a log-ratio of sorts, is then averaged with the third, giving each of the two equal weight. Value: 0.445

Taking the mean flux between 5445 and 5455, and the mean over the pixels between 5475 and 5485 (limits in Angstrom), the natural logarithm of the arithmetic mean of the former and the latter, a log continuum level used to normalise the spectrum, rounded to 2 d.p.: 2.16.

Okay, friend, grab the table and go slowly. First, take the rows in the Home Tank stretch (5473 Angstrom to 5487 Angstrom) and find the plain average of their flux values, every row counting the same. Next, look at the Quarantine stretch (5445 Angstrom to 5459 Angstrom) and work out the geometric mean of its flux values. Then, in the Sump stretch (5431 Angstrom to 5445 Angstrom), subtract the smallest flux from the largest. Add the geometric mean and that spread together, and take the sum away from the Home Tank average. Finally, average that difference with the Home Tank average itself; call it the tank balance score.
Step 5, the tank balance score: 1.5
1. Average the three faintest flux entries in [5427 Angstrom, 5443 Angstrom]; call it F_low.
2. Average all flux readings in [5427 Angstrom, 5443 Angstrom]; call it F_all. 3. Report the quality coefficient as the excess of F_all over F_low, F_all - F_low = 1.5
